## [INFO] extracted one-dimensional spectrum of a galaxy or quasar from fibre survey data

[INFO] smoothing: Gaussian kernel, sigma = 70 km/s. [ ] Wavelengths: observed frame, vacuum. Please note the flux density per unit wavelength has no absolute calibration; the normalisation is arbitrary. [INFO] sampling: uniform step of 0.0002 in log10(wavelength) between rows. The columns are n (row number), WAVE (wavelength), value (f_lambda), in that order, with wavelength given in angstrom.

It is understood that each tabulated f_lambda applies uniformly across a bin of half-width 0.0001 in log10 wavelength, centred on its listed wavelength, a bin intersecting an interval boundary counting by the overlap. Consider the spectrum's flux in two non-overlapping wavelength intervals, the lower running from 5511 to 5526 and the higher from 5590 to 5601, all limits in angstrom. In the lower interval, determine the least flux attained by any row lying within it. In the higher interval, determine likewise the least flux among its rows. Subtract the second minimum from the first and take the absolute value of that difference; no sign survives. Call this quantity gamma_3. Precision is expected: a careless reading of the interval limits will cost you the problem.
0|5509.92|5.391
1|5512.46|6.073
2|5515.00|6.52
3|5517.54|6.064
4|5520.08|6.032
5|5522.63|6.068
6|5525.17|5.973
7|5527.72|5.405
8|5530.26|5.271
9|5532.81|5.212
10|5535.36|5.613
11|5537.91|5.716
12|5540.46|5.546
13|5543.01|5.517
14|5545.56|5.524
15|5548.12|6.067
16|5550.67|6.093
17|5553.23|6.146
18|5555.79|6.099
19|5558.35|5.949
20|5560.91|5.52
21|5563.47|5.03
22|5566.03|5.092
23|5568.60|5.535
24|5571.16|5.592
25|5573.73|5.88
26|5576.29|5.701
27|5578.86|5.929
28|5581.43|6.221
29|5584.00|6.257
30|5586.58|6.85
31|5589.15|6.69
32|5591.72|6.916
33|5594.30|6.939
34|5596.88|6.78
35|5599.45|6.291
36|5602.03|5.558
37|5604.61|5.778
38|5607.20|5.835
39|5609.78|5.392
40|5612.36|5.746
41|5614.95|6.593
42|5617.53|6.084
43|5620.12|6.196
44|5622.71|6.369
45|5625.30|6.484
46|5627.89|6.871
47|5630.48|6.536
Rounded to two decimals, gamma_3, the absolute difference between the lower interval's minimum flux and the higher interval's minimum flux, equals 0.32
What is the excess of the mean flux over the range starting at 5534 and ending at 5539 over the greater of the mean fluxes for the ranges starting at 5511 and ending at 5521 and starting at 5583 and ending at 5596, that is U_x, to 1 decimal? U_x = -1.1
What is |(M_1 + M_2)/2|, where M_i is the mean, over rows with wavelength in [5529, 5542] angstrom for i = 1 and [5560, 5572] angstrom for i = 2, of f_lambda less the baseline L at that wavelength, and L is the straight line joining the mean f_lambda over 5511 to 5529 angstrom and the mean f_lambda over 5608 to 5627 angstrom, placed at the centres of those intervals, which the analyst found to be 0.64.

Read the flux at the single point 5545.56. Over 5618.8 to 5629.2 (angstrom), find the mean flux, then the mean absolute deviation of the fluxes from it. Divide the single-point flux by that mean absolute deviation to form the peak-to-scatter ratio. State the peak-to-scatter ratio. 28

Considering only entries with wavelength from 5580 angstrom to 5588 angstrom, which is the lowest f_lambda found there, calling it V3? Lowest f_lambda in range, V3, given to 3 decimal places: 6.221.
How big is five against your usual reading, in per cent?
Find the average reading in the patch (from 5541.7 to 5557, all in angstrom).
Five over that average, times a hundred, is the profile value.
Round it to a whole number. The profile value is 85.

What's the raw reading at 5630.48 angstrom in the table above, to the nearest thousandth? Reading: 6.536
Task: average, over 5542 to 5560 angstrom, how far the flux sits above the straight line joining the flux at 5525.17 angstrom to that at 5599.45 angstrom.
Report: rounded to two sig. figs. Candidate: -0.17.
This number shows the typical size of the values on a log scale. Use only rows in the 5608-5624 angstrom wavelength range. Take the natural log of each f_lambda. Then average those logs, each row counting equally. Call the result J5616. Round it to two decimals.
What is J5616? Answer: 1.80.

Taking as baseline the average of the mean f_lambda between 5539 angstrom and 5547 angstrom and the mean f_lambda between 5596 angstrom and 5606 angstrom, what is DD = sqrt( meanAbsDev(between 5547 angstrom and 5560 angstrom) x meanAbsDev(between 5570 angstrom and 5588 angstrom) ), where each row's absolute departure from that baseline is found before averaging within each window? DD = 0.30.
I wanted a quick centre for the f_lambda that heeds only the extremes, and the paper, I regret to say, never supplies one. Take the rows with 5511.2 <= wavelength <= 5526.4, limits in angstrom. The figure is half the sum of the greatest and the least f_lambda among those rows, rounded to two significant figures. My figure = 6.2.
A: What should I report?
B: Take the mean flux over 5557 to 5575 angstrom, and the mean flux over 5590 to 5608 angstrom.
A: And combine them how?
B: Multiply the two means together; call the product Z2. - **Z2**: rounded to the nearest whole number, 35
